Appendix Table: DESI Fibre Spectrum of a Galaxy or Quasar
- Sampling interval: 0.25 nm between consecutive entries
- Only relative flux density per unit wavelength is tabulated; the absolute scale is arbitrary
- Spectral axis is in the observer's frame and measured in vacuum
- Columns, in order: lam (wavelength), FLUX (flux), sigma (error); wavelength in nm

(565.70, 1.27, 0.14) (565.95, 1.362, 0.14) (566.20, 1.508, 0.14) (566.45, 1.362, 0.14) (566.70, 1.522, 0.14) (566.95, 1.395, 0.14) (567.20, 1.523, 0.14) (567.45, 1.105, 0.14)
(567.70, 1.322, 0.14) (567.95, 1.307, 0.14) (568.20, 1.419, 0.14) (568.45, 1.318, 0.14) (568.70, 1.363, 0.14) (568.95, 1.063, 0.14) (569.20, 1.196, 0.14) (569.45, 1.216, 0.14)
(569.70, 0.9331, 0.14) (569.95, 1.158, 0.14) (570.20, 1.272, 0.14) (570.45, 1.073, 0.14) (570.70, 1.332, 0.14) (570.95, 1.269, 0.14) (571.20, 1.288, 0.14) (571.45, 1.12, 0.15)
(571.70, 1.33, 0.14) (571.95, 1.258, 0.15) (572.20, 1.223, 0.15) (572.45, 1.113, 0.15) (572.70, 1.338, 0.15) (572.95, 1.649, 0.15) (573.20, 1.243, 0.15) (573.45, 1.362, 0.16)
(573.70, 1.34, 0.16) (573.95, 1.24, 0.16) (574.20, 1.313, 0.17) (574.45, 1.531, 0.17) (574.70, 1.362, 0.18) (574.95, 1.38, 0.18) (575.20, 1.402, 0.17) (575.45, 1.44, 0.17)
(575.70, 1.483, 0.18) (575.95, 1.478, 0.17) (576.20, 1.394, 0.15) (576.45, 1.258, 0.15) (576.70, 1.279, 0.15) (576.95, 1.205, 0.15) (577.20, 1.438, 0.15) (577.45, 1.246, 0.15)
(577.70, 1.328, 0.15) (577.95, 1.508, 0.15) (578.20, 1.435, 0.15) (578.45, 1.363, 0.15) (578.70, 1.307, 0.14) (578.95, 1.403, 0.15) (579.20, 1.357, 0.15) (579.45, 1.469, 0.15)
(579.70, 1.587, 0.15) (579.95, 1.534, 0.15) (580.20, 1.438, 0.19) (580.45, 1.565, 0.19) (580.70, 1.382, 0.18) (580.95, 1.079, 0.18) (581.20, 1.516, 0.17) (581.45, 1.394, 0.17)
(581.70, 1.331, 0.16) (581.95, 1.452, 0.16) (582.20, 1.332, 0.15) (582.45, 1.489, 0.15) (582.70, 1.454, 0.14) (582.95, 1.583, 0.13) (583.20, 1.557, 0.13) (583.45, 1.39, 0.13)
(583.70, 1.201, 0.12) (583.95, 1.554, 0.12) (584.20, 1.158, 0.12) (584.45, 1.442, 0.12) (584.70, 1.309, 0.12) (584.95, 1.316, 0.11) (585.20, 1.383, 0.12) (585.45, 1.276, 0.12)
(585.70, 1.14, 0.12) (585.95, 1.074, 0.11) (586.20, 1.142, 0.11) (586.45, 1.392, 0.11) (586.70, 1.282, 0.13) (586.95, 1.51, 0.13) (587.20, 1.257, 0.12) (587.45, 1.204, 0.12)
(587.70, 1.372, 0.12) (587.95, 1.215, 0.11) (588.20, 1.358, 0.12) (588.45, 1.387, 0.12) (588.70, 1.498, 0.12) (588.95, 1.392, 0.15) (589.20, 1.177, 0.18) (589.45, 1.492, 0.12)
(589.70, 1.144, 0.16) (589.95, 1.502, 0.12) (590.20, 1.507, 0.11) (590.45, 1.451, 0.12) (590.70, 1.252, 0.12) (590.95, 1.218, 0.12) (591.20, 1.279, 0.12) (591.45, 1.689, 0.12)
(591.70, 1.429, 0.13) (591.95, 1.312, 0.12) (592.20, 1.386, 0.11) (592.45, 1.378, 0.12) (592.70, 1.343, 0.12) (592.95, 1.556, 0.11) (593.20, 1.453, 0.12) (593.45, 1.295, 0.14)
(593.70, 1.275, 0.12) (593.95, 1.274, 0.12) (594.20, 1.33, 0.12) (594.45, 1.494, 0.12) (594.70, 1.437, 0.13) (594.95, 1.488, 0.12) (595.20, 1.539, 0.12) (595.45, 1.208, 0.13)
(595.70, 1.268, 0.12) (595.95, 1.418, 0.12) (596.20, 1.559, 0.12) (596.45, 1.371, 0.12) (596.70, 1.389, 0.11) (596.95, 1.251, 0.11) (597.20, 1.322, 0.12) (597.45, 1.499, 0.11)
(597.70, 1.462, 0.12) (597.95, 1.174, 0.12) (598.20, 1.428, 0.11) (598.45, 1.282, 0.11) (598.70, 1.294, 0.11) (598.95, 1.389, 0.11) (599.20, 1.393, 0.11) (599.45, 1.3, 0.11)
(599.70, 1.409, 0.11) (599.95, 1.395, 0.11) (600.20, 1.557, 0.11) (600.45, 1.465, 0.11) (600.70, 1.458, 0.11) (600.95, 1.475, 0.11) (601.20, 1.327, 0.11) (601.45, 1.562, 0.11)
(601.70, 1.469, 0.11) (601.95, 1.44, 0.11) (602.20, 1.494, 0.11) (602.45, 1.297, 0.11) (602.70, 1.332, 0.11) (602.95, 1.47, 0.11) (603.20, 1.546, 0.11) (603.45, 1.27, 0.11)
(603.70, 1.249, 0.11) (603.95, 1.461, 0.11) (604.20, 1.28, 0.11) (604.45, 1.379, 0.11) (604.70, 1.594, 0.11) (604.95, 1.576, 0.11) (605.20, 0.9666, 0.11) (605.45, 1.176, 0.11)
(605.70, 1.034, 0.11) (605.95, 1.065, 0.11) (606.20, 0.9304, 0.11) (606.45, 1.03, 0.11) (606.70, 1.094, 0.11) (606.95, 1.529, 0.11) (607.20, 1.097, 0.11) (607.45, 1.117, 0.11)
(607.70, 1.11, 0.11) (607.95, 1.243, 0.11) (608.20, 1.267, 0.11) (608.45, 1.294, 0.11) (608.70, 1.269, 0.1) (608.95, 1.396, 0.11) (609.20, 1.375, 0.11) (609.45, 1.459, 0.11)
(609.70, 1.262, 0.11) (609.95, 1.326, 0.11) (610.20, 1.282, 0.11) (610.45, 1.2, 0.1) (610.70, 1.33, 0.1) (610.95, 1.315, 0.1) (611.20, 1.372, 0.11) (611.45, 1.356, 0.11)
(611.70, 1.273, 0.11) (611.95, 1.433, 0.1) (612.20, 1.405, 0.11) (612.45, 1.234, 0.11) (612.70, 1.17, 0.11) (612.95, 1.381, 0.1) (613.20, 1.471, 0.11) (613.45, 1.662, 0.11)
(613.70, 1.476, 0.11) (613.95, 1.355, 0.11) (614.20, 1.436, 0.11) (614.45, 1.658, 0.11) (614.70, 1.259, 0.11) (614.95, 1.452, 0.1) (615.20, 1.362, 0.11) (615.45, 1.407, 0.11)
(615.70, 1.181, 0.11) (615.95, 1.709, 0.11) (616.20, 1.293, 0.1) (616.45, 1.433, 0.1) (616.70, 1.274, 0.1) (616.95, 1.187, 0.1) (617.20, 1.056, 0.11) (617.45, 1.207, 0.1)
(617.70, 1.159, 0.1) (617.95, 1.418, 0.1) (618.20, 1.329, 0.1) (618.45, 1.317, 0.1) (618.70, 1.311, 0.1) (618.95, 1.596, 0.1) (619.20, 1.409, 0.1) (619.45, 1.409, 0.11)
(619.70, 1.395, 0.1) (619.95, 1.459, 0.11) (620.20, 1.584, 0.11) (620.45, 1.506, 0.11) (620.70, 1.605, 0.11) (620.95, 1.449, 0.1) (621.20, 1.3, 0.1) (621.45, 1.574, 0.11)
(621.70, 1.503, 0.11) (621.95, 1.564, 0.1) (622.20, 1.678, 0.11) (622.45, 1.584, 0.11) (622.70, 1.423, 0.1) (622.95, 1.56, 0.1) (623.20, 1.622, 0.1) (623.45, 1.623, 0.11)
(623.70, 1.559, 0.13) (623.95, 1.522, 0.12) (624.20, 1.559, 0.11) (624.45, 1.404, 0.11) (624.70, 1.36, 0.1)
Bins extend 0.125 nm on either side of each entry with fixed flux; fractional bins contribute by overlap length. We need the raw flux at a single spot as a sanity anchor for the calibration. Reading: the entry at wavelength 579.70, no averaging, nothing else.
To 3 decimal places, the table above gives 1.587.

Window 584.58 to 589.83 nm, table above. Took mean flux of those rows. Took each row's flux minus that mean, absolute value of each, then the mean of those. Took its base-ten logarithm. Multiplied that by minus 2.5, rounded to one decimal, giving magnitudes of 2.5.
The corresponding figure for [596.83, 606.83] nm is 2.1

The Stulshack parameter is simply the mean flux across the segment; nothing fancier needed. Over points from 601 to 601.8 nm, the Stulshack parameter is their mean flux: 1.45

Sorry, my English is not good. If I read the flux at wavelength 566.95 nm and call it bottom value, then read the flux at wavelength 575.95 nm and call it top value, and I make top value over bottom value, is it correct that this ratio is 1.06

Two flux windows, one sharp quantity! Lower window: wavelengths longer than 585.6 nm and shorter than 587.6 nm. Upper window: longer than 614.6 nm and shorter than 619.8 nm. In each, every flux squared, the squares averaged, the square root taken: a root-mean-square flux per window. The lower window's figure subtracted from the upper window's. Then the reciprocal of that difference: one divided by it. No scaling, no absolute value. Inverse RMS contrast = 11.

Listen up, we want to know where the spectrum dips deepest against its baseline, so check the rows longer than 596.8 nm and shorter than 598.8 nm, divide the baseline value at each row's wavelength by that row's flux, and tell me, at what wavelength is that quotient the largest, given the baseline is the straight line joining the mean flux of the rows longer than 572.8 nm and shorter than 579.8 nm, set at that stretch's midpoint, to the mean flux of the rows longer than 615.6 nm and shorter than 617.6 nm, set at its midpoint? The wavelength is 597.95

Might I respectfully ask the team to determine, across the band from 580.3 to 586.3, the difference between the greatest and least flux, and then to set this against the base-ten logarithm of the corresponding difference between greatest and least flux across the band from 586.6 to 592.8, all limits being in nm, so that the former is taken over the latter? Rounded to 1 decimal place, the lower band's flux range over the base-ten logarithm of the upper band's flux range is -1.9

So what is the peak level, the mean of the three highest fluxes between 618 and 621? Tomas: 1.595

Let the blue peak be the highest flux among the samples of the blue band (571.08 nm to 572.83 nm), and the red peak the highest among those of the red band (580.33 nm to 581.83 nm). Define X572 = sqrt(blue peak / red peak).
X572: 0.92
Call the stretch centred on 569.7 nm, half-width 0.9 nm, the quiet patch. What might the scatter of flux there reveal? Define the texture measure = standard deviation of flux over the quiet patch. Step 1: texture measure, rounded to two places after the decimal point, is 0.11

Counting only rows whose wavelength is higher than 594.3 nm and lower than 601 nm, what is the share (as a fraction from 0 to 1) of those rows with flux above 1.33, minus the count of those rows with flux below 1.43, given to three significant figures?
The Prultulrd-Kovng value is -15.3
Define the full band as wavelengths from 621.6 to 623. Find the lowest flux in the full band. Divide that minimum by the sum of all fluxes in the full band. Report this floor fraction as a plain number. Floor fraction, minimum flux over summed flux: 0.153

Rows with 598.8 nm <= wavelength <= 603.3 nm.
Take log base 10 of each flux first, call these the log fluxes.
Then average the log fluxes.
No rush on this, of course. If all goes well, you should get 0.155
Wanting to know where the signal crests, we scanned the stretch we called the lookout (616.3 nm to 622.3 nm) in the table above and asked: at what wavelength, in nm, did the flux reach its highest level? 622.20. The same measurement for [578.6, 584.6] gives 579.70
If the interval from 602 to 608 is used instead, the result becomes 604.70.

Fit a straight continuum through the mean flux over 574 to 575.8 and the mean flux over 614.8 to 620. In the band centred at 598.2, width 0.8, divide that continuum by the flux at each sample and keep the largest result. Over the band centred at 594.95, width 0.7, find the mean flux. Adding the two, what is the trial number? 2.66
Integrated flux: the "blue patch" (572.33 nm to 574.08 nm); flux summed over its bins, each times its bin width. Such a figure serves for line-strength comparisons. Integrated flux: 2.32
